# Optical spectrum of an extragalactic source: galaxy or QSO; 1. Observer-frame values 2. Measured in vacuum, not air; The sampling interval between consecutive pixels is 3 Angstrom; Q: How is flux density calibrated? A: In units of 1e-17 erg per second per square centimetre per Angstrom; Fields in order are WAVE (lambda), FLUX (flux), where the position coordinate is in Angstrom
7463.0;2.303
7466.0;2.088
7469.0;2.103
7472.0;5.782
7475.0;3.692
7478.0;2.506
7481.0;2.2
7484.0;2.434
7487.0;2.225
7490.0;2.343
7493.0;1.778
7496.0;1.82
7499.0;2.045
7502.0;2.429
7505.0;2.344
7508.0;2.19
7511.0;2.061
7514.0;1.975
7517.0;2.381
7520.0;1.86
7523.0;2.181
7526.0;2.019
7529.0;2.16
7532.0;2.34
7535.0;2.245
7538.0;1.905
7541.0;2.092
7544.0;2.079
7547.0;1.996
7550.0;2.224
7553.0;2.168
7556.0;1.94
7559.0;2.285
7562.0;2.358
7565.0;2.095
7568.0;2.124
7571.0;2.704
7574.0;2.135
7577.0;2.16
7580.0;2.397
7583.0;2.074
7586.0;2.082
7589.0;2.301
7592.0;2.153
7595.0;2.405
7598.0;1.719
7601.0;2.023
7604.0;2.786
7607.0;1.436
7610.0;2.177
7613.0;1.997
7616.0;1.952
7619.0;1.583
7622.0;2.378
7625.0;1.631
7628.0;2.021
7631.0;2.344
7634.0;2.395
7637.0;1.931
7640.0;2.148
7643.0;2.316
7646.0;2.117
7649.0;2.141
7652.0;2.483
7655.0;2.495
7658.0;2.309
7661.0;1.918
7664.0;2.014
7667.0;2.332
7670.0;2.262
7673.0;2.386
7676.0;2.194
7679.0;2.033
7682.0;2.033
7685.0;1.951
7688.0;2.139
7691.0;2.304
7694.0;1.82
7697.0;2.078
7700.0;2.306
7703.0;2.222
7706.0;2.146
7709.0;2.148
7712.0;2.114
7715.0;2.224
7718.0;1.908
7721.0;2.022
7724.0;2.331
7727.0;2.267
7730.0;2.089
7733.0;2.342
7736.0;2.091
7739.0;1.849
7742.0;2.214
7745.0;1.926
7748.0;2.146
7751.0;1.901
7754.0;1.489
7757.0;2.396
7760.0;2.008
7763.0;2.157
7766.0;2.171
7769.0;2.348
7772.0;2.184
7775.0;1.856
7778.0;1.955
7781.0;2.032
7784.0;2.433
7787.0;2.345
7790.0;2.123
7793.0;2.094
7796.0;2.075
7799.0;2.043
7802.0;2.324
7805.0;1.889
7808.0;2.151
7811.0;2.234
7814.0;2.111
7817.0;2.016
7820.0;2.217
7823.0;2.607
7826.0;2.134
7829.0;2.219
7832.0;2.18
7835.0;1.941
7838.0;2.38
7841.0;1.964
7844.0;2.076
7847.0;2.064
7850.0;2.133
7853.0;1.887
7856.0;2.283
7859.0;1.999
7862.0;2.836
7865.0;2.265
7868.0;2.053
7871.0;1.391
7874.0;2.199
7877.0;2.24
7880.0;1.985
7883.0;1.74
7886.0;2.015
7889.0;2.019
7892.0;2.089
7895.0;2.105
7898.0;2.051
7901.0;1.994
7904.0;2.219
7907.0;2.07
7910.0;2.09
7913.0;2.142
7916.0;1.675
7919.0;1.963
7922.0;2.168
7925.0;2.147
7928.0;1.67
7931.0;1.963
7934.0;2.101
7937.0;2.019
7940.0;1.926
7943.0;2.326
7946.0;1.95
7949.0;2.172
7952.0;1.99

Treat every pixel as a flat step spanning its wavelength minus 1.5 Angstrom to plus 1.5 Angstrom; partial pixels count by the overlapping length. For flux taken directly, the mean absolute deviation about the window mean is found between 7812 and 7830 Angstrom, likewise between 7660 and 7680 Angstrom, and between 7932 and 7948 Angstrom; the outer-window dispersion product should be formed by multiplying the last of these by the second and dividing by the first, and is 0.14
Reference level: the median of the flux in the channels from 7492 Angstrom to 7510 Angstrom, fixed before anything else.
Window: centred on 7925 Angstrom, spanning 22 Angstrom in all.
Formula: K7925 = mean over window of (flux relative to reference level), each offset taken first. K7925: -0.16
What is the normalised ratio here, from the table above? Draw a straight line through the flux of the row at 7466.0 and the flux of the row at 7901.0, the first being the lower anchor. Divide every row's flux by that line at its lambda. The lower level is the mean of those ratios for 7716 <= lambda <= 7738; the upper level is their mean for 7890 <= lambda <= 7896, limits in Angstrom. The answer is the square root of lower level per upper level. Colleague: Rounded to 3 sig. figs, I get 1.00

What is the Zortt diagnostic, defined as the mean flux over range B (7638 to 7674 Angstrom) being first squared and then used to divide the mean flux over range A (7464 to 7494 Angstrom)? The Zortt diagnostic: 0.54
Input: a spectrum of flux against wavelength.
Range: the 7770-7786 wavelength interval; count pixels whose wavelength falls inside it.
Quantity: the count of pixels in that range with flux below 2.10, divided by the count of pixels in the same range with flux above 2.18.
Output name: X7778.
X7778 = 1.5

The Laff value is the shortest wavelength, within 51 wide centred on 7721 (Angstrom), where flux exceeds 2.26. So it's 7700.0 Angstrom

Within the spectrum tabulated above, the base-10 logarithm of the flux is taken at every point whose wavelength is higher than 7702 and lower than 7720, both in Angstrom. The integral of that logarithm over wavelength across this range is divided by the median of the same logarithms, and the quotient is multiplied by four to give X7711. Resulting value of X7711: 71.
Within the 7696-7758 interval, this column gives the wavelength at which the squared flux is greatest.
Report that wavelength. 7757.0 Angstrom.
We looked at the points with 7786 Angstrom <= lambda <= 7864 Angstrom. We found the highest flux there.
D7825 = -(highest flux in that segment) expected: -2.84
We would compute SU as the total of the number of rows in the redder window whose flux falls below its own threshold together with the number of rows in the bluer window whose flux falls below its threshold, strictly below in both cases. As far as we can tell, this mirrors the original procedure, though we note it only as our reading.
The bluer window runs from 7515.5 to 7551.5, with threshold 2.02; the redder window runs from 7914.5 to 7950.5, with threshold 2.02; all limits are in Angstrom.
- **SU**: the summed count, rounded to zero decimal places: 11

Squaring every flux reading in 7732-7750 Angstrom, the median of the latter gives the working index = 4.5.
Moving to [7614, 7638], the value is 3.9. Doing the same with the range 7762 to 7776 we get 4.7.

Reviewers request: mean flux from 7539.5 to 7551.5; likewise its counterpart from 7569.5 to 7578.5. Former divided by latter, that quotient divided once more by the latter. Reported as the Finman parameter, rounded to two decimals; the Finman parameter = 0.39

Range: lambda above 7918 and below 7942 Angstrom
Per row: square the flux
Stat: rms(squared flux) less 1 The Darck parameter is 3.0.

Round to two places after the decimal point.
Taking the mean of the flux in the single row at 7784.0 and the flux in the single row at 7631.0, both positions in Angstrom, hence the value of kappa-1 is 2.39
